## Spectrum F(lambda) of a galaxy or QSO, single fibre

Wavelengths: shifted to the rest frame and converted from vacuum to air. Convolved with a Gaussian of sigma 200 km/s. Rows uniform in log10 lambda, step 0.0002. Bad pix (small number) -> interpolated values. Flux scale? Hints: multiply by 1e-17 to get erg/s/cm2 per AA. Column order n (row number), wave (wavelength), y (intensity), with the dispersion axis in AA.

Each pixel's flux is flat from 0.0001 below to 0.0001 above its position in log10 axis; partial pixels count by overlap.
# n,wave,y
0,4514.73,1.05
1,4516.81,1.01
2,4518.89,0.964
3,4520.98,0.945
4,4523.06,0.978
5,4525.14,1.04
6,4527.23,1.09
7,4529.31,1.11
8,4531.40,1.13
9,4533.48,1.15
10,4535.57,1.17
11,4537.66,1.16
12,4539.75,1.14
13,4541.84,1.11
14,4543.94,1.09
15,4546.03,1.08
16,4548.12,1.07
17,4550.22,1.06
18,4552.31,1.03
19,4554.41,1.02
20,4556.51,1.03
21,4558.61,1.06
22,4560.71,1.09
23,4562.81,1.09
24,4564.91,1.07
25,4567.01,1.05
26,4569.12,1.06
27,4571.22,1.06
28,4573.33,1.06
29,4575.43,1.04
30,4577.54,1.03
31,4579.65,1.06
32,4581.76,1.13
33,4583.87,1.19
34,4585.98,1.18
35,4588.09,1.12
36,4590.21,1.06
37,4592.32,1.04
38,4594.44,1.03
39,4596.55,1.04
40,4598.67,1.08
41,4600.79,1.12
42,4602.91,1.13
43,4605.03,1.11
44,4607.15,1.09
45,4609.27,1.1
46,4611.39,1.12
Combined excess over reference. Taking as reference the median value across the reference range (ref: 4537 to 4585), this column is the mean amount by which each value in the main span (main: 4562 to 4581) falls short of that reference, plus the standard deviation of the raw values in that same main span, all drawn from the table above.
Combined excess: 0.02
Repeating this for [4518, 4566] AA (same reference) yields 0.05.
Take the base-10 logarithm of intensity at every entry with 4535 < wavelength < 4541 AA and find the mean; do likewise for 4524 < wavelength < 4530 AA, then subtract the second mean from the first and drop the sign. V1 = 0.030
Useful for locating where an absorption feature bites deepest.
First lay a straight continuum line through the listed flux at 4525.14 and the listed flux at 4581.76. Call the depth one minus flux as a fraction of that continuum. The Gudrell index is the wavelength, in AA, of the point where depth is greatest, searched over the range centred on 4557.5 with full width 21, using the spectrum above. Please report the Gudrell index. 4554.41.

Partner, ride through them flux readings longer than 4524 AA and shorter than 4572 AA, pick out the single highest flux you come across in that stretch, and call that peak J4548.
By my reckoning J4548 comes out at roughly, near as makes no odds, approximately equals 1.17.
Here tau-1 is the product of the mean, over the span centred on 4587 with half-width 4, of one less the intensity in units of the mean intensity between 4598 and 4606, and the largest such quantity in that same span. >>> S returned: -0.0011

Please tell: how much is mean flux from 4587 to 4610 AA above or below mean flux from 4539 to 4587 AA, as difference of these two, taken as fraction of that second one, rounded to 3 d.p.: 0.005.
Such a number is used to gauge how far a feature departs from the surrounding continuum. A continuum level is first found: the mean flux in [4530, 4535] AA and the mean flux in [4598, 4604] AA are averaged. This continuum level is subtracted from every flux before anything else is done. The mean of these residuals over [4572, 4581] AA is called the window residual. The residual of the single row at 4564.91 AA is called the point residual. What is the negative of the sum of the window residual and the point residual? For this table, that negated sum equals 0.13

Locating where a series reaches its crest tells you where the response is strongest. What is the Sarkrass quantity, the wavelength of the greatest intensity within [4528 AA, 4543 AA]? 4535.57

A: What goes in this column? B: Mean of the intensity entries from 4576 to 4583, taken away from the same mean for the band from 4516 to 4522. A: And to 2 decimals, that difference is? -0.10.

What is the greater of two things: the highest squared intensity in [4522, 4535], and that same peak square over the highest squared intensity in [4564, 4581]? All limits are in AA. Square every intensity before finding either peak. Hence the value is 1.32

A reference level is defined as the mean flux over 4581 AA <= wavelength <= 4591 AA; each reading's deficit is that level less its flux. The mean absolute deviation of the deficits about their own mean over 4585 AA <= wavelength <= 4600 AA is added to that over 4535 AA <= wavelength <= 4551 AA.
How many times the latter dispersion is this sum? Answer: 2.2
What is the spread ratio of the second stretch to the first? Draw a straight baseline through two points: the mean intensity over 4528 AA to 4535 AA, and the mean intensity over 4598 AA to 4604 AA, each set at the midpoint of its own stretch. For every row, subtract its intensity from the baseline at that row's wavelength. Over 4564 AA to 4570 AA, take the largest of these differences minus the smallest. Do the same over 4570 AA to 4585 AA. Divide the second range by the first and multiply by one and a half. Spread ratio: 12.5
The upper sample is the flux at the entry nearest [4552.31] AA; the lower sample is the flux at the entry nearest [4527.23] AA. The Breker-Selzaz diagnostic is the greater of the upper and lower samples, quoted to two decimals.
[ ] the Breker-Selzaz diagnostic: 1.09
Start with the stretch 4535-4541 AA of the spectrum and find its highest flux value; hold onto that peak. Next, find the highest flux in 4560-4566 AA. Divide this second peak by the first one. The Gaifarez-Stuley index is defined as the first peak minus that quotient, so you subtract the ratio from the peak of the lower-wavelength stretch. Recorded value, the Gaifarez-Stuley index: 0.24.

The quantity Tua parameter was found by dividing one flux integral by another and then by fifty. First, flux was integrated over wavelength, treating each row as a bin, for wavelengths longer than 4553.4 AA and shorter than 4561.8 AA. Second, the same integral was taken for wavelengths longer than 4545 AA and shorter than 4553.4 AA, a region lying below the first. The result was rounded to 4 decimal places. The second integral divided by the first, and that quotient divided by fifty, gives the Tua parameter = 0.0202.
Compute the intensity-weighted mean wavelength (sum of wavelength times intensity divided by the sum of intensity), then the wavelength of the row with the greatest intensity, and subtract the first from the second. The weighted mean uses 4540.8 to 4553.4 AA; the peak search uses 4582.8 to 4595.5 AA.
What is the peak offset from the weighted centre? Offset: 36.9 AA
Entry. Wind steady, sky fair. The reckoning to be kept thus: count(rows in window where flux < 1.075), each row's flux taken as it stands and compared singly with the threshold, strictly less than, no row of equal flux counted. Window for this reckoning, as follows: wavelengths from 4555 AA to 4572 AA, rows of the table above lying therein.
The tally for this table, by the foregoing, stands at 6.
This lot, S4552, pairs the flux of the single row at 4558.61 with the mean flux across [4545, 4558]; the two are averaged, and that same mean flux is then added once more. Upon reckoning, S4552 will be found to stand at 2.10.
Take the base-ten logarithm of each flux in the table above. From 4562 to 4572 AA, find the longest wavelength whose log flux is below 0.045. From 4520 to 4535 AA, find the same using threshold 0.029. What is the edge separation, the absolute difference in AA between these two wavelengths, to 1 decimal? 46.1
